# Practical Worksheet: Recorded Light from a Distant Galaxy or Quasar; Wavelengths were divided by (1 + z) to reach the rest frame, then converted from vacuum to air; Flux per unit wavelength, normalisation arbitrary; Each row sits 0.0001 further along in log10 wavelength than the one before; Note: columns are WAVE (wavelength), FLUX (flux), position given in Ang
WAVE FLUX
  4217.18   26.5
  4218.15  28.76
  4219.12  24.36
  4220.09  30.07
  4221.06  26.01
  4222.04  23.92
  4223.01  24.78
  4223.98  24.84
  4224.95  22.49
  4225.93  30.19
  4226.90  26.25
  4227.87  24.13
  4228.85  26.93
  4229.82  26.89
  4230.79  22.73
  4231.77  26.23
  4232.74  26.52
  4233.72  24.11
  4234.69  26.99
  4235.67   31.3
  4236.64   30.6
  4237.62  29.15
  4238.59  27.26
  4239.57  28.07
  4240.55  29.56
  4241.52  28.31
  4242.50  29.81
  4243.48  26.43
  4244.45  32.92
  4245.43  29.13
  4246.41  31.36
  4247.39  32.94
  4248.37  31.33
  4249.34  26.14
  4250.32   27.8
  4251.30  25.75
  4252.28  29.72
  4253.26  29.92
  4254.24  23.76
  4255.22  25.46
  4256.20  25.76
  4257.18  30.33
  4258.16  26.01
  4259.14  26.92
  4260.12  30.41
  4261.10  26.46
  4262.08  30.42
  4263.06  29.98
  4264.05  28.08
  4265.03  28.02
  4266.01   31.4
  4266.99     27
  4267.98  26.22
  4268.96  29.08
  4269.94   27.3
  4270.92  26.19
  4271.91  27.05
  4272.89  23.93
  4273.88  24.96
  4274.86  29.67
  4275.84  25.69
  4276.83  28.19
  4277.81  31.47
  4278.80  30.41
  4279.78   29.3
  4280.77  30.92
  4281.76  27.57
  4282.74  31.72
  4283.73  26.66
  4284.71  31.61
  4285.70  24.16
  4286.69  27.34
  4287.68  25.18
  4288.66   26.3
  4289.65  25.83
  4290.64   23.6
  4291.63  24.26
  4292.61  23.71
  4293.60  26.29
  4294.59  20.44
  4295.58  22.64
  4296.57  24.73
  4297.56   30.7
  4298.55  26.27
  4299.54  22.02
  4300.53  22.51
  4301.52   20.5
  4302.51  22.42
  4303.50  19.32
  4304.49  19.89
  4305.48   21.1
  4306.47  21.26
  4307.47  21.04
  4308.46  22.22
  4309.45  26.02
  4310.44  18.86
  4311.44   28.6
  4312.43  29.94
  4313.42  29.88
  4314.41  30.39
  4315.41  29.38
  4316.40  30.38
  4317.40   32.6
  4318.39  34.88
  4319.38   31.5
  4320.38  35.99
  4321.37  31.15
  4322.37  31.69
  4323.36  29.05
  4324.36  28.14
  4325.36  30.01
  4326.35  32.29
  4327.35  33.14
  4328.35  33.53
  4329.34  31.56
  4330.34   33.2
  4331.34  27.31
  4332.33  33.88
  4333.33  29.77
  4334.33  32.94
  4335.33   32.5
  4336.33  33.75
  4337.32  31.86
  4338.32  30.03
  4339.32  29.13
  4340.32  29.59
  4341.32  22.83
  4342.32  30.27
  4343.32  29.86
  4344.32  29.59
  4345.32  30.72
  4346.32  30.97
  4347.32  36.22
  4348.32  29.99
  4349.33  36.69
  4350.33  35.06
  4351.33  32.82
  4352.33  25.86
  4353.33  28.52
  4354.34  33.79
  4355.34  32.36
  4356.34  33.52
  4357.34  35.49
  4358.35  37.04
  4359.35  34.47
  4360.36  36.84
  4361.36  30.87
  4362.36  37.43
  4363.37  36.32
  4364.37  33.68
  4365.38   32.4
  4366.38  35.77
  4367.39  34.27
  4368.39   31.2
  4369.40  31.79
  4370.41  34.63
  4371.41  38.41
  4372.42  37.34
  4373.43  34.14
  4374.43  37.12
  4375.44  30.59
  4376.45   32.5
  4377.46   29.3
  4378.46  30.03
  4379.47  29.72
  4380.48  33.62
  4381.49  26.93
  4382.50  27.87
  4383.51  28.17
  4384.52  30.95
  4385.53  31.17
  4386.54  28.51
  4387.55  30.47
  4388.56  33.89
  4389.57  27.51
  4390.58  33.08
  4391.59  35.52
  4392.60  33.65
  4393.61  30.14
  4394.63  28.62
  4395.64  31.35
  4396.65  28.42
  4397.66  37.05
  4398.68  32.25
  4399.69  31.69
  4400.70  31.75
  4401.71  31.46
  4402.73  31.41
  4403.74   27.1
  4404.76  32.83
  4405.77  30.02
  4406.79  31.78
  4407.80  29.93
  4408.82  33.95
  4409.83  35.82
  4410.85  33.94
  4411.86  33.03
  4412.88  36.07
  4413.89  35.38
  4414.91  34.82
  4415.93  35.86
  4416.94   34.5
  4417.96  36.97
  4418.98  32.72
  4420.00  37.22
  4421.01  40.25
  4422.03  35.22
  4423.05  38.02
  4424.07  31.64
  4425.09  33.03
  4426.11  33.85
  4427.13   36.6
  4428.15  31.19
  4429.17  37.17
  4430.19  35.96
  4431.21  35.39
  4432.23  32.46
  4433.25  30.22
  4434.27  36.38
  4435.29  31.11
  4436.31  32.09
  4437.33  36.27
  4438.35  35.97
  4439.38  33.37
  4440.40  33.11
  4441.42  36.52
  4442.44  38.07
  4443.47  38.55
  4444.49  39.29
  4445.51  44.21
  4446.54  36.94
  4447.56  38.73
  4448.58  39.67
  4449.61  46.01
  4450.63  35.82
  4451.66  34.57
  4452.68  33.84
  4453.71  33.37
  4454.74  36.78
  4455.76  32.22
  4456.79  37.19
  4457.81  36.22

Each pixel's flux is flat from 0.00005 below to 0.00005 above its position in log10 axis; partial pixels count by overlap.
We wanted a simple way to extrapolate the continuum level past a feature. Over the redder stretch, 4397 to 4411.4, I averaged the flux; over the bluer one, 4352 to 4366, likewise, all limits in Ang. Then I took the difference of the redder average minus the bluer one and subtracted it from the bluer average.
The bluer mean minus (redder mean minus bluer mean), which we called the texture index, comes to 35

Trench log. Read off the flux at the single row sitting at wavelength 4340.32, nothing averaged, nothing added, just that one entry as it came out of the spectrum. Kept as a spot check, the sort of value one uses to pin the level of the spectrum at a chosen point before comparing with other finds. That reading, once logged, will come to 29.59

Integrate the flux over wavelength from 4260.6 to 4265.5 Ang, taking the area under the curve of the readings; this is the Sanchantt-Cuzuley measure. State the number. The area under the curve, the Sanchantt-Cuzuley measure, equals 140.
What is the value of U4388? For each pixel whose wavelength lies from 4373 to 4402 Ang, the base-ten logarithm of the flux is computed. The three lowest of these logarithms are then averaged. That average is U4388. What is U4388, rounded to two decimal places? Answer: 1.44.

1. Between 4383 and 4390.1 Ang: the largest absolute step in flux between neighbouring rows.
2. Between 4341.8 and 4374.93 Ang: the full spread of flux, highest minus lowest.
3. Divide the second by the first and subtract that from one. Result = -1.0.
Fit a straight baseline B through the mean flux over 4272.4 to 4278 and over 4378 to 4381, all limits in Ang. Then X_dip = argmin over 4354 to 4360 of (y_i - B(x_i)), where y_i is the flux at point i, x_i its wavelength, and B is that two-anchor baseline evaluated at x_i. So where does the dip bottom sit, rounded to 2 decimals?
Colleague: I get 4355.34 Ang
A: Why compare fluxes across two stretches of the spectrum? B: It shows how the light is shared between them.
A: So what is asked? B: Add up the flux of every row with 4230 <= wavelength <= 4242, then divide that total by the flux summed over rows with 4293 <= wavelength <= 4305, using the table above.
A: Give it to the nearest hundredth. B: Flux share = 1.19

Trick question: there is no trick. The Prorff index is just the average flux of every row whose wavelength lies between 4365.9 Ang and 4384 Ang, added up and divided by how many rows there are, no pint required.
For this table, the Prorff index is 32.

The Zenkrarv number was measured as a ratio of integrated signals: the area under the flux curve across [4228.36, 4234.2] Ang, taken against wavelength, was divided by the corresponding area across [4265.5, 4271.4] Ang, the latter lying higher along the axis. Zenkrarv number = 0.91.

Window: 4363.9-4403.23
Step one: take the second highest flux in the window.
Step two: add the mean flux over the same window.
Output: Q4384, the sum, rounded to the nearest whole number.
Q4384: 69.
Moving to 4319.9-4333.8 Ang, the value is 65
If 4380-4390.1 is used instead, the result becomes 64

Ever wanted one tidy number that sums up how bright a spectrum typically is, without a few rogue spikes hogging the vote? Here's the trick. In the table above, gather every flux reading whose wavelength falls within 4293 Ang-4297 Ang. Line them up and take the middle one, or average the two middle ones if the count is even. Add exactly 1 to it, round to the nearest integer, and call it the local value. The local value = 25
